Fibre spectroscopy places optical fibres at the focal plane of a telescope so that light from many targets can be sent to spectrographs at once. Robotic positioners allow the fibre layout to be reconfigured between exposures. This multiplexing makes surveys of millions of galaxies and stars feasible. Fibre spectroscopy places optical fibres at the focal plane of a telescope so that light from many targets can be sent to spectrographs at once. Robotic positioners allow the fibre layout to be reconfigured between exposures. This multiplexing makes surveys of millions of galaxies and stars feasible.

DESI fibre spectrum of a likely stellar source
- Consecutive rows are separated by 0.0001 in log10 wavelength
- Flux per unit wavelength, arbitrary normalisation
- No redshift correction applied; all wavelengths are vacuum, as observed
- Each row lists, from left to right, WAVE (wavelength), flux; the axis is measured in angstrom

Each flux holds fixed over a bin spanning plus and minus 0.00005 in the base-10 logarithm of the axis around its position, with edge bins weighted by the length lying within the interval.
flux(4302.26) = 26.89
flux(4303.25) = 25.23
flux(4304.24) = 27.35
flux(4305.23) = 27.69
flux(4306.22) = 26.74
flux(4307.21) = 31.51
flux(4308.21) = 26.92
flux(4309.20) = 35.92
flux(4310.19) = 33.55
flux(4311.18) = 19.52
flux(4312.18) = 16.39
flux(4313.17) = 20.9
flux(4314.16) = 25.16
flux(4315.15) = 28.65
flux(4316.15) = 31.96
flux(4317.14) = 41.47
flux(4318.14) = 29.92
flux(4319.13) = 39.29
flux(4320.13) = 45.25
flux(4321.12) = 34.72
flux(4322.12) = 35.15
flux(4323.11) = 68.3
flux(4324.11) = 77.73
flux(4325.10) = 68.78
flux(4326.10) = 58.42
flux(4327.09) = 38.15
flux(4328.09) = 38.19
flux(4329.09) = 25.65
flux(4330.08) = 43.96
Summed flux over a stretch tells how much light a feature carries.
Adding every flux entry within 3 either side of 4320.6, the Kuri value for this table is 253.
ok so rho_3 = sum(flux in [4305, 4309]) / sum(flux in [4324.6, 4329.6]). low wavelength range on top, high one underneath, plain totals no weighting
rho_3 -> 0.49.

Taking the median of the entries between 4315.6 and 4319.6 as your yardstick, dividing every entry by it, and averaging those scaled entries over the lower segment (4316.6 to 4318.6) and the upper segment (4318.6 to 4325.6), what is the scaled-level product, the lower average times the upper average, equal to 1.48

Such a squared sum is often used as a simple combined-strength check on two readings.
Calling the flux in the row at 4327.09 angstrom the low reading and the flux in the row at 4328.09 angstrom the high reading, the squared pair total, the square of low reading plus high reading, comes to 5828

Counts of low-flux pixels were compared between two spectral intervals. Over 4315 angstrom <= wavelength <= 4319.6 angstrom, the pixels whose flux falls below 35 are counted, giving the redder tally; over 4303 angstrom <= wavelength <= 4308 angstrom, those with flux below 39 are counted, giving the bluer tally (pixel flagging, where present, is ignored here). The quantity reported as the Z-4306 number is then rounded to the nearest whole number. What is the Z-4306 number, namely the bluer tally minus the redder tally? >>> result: 2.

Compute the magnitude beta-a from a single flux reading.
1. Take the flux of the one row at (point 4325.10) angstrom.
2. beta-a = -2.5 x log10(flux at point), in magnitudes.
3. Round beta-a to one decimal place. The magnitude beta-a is -4.6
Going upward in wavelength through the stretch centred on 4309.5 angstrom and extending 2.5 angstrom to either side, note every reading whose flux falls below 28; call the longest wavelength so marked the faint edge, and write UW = 4311.18 angstrom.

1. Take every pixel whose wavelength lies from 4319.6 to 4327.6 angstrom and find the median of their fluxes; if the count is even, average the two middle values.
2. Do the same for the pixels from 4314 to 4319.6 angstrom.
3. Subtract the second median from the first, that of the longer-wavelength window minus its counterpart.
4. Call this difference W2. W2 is 21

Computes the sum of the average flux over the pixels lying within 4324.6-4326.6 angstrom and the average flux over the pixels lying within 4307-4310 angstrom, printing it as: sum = 95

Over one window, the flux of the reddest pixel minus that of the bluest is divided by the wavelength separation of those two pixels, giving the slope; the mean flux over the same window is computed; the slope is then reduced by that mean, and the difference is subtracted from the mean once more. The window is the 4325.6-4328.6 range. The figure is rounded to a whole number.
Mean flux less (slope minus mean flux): 100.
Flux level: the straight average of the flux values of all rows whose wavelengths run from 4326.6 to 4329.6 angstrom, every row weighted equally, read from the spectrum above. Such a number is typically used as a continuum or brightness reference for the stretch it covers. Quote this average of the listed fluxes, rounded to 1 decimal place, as 34.0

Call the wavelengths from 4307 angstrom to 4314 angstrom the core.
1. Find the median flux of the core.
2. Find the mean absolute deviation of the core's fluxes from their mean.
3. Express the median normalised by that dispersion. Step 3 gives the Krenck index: 4.2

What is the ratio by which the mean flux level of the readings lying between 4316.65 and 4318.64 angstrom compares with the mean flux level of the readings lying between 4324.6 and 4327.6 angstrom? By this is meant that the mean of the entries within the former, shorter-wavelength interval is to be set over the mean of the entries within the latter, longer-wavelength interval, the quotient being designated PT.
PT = 0.65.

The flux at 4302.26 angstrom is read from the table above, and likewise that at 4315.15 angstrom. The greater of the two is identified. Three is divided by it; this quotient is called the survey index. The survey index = 0.10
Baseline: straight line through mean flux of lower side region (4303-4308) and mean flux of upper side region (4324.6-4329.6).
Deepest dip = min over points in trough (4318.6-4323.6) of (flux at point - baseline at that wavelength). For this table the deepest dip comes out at -7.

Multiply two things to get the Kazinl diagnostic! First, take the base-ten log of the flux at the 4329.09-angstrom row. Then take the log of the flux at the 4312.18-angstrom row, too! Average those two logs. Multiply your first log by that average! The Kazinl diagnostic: 1.8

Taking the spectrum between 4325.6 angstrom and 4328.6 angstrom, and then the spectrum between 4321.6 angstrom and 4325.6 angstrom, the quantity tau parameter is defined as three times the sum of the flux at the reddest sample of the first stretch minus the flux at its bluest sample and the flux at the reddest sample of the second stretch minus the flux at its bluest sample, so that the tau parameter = 40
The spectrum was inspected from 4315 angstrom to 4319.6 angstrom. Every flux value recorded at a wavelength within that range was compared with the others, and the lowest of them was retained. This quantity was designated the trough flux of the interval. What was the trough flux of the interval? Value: 28.65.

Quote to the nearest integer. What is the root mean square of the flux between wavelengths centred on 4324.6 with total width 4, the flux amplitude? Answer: 69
